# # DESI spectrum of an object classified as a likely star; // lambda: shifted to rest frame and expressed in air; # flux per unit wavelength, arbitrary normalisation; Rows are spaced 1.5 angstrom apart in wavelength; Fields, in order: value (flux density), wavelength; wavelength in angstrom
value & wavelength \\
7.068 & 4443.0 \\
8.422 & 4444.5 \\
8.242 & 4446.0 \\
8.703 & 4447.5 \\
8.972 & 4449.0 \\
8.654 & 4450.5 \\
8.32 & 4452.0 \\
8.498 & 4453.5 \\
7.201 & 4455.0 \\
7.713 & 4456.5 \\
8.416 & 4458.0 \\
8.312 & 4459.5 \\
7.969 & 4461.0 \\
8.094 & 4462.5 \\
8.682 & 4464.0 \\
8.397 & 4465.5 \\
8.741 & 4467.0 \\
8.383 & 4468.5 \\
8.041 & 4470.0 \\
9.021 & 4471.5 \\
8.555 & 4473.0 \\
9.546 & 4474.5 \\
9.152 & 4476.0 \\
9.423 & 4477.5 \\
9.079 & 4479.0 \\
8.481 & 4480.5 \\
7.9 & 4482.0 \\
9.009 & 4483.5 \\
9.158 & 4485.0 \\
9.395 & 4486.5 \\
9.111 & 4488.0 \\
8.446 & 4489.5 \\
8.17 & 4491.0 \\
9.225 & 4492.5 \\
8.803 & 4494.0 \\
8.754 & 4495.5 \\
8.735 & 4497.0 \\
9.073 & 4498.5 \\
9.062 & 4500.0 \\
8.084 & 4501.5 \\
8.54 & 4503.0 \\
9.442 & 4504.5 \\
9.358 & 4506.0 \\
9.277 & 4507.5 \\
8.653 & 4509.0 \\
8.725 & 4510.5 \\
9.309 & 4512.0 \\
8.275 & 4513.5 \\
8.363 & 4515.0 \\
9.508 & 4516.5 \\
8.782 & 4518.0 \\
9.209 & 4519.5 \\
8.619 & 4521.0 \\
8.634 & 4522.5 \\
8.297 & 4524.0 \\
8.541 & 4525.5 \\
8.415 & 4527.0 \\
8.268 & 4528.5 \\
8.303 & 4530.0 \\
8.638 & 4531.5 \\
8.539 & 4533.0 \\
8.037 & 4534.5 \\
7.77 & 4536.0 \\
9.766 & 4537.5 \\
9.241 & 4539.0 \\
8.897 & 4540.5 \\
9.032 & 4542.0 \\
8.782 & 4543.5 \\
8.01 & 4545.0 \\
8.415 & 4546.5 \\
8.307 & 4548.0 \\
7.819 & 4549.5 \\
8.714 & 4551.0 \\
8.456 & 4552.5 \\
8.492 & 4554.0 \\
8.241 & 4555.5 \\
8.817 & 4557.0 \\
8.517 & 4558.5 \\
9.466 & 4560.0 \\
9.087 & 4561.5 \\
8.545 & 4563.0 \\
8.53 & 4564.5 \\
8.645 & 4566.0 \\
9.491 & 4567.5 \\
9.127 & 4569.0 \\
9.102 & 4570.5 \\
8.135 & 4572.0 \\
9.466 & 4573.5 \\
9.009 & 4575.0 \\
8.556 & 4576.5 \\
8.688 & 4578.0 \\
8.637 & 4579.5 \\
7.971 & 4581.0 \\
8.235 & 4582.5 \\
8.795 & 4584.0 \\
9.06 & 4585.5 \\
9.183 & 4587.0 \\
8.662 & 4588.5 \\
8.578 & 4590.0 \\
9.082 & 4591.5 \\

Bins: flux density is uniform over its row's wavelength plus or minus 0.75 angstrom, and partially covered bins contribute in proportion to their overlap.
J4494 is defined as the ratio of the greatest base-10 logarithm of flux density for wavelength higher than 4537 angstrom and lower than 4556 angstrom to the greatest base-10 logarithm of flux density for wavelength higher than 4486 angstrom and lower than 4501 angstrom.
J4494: 1.02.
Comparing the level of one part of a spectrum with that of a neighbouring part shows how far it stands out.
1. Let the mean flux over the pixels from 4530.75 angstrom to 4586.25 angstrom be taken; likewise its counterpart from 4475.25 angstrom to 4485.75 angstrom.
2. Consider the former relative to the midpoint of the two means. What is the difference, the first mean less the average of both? -0.10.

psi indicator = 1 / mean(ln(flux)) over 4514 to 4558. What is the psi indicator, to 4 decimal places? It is 0.4655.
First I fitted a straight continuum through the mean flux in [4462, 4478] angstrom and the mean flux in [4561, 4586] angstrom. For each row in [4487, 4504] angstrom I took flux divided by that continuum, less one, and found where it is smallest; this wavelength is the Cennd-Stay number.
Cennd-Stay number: 4501.5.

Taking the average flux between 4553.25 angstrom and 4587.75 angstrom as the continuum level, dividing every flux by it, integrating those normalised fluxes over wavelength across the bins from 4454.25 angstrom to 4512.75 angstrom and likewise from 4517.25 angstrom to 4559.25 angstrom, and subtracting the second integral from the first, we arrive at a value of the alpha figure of 17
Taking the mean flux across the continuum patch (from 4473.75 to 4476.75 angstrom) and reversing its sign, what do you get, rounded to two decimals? -9.35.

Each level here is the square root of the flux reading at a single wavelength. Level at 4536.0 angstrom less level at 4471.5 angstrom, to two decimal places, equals -0.22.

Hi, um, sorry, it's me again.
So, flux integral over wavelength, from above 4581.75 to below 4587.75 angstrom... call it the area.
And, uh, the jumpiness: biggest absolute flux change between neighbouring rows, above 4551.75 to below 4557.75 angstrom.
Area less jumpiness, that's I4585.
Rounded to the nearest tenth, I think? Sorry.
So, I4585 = 52.3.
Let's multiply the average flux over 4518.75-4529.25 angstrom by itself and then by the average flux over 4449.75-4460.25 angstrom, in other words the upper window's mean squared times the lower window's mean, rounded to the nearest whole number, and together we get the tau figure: 599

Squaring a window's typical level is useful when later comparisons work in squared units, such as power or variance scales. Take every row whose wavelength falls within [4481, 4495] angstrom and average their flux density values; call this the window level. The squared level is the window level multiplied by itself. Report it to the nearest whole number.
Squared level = 77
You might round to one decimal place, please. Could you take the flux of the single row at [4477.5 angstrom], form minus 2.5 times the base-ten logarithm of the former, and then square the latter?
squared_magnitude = 5.9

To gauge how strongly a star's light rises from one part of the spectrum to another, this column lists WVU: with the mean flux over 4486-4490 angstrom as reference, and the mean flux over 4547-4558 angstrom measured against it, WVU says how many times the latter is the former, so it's 0.94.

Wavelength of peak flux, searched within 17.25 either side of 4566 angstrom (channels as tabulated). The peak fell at 4567.5 angstrom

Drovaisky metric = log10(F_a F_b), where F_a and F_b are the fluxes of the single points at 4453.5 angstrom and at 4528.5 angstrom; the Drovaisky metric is 1.85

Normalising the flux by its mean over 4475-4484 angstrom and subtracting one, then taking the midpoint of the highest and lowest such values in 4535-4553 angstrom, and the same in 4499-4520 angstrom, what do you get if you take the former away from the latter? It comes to 0.0032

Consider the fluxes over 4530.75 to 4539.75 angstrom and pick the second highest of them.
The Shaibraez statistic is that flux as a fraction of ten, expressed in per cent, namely 92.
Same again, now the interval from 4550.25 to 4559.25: 87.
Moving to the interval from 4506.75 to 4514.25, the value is 93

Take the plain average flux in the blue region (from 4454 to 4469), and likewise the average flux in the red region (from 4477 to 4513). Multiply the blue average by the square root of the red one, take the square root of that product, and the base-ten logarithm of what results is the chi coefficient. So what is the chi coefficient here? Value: 0.694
